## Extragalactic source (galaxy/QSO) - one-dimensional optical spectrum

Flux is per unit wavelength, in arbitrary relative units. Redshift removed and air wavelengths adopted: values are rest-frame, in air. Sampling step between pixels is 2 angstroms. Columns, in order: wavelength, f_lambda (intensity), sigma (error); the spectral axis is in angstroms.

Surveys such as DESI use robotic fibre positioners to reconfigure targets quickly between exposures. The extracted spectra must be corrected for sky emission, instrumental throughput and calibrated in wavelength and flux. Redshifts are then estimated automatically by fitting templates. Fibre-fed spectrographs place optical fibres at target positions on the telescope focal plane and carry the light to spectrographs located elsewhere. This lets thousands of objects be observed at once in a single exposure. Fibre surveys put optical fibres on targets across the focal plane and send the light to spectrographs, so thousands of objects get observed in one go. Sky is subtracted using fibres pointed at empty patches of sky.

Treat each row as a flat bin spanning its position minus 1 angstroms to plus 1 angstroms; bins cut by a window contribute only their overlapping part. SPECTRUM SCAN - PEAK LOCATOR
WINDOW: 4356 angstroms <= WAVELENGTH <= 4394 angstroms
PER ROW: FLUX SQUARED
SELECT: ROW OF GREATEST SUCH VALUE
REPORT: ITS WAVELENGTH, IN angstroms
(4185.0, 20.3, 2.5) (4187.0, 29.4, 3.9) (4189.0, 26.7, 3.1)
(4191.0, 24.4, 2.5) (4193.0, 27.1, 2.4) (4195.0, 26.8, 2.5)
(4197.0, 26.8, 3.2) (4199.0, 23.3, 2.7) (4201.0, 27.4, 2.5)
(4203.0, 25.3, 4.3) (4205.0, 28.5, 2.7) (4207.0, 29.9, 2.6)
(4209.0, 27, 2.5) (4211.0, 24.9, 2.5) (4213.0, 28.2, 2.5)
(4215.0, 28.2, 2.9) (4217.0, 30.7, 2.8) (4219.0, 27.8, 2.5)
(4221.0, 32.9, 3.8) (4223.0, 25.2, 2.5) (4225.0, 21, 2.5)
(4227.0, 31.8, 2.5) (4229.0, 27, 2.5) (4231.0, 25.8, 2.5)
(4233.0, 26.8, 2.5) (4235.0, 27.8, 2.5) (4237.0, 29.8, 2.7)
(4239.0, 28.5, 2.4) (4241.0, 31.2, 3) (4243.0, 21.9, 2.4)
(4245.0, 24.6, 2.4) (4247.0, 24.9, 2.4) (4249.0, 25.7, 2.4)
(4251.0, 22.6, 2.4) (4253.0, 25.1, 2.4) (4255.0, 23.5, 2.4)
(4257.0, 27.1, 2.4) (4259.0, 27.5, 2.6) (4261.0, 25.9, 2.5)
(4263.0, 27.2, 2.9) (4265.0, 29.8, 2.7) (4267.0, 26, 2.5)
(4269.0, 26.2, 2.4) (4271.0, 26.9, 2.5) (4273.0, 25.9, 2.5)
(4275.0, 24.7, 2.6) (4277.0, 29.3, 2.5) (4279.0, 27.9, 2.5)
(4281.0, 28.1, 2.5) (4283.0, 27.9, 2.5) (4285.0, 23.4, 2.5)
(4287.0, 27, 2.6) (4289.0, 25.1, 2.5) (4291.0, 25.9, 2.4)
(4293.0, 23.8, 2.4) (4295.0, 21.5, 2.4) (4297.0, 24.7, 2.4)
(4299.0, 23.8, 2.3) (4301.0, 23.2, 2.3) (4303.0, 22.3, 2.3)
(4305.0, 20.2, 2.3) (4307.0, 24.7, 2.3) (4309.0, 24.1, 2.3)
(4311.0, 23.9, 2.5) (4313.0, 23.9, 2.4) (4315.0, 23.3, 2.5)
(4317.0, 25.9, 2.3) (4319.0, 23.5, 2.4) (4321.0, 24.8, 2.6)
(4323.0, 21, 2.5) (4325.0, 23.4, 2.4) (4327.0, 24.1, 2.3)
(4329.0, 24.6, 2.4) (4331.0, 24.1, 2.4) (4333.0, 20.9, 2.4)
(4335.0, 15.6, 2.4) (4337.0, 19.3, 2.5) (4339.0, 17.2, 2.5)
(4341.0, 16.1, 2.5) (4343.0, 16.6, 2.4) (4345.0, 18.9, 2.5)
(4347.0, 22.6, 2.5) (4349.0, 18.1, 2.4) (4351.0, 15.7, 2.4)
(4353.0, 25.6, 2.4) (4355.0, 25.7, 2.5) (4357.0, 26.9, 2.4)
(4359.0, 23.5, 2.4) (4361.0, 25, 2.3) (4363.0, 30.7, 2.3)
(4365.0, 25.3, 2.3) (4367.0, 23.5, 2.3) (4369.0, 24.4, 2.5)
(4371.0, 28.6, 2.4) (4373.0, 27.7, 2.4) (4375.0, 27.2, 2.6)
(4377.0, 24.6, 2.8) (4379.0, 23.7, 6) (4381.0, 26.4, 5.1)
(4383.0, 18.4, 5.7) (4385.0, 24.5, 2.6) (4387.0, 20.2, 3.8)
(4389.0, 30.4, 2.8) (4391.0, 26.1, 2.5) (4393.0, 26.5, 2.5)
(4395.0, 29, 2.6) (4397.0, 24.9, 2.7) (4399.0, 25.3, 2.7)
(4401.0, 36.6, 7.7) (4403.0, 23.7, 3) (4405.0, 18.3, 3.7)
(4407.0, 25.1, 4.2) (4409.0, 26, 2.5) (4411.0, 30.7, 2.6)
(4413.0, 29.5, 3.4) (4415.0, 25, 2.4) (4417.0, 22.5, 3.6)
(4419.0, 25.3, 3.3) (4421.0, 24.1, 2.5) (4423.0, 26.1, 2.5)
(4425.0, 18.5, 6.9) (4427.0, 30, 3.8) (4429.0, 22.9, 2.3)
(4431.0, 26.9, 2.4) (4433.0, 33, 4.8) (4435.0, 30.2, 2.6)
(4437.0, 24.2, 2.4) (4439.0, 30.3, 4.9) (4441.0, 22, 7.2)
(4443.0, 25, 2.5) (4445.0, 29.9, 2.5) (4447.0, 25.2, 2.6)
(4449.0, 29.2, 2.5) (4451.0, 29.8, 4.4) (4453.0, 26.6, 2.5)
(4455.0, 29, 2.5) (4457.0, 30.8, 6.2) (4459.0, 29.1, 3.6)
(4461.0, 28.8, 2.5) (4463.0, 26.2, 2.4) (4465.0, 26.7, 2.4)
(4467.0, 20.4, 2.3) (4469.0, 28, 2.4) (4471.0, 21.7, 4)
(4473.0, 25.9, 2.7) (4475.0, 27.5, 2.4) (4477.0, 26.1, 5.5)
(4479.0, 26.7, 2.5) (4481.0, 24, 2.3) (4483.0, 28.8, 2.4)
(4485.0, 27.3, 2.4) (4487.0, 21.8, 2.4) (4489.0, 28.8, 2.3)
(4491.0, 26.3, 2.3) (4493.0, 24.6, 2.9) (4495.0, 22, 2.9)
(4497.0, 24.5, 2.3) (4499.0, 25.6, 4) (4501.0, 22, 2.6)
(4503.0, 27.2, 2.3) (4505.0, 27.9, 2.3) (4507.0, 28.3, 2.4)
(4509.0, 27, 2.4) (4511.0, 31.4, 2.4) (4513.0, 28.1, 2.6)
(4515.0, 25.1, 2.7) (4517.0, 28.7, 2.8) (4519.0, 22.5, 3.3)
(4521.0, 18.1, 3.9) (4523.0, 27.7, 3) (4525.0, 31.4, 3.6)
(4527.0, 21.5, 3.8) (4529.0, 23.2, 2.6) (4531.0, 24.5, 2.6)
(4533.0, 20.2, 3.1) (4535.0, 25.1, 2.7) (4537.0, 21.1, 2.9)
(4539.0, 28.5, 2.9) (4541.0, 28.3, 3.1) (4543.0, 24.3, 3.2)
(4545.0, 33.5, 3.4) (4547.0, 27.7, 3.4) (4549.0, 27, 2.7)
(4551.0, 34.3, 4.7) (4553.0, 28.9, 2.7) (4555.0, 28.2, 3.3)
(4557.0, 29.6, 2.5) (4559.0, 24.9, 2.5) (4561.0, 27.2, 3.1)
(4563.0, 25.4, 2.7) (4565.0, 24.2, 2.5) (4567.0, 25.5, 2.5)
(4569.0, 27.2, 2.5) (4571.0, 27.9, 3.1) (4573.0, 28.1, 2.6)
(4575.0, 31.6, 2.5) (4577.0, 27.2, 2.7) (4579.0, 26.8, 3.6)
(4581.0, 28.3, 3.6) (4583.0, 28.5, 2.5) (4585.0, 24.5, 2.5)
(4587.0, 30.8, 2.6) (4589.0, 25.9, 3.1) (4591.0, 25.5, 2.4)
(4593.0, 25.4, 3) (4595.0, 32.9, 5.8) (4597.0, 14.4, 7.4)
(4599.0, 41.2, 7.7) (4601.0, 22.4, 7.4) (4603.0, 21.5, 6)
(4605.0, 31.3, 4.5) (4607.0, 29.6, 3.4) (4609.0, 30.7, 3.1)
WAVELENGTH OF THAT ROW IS 4363.0 angstroms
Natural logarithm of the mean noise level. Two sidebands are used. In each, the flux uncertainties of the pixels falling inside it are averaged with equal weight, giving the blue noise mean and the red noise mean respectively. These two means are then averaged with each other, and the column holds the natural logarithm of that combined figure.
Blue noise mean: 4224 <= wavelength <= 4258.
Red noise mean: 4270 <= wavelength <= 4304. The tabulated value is 0.90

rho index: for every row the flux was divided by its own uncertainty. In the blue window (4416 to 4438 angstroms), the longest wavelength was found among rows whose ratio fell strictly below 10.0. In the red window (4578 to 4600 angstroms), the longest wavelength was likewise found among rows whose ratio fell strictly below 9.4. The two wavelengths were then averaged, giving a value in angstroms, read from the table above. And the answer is 4516 angstroms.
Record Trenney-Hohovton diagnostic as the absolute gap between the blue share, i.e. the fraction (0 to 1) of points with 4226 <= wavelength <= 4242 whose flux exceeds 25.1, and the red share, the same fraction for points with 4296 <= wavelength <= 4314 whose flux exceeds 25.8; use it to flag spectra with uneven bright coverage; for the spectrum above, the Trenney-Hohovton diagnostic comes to 1.0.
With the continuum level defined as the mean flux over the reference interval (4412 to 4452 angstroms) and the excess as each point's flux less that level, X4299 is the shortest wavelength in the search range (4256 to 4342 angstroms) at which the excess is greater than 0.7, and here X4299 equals 4259.0 angstroms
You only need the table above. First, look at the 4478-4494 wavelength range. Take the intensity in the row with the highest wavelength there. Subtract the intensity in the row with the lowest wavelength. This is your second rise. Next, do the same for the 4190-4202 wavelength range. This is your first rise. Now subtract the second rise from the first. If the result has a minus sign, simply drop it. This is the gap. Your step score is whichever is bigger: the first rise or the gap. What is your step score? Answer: 5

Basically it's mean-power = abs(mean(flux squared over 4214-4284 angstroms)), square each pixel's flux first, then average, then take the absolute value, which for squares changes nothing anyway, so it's 733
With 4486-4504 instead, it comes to 618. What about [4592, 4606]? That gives 797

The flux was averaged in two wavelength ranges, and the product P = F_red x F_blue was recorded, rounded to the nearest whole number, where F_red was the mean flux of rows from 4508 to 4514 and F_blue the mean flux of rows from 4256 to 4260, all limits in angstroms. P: 787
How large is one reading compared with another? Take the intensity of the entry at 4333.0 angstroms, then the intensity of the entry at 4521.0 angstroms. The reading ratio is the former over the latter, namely 1.15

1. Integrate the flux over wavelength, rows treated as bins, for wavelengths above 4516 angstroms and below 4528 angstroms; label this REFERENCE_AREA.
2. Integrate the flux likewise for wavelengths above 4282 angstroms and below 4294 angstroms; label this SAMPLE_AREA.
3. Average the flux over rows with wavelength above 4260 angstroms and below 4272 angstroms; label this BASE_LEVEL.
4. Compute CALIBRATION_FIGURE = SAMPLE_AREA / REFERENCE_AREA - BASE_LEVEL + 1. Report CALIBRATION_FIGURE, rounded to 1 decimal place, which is -25.0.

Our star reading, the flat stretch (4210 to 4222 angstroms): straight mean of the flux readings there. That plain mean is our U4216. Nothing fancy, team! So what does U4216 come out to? 28.8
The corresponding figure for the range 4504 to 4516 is 28.0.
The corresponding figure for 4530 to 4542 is 24.6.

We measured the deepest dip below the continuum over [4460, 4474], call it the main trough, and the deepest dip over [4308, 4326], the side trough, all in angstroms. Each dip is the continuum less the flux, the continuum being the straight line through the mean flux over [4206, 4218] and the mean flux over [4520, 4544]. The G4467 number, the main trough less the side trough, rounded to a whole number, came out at -1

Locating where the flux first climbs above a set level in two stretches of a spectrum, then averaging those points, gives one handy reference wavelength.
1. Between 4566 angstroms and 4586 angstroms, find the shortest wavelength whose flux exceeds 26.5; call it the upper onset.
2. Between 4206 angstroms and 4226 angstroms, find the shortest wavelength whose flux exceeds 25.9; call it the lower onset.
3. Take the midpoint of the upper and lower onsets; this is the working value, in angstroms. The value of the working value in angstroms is 4388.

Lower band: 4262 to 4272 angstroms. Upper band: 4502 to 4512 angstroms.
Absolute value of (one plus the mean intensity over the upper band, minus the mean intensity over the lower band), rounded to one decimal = 2.1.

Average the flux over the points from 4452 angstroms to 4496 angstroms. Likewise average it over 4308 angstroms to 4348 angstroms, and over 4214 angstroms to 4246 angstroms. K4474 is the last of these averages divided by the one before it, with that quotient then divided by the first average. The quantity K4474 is 0.0484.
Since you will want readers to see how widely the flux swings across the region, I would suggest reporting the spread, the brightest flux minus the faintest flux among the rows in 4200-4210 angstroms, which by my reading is 4.6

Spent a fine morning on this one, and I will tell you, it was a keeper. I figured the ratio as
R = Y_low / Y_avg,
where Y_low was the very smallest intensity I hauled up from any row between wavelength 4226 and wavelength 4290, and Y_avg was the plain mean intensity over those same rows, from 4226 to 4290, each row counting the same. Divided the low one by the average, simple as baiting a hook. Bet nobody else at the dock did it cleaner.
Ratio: 0.82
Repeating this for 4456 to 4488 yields 0.78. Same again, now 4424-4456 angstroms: 0.68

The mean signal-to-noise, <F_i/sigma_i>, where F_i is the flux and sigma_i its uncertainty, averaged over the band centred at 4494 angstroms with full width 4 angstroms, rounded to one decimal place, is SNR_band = 8.0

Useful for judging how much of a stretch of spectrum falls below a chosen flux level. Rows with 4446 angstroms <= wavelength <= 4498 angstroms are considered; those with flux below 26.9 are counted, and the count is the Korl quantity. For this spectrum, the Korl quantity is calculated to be 15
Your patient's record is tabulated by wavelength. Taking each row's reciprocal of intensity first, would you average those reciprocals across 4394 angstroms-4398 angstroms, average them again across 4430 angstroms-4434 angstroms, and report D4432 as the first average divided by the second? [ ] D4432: 1.1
